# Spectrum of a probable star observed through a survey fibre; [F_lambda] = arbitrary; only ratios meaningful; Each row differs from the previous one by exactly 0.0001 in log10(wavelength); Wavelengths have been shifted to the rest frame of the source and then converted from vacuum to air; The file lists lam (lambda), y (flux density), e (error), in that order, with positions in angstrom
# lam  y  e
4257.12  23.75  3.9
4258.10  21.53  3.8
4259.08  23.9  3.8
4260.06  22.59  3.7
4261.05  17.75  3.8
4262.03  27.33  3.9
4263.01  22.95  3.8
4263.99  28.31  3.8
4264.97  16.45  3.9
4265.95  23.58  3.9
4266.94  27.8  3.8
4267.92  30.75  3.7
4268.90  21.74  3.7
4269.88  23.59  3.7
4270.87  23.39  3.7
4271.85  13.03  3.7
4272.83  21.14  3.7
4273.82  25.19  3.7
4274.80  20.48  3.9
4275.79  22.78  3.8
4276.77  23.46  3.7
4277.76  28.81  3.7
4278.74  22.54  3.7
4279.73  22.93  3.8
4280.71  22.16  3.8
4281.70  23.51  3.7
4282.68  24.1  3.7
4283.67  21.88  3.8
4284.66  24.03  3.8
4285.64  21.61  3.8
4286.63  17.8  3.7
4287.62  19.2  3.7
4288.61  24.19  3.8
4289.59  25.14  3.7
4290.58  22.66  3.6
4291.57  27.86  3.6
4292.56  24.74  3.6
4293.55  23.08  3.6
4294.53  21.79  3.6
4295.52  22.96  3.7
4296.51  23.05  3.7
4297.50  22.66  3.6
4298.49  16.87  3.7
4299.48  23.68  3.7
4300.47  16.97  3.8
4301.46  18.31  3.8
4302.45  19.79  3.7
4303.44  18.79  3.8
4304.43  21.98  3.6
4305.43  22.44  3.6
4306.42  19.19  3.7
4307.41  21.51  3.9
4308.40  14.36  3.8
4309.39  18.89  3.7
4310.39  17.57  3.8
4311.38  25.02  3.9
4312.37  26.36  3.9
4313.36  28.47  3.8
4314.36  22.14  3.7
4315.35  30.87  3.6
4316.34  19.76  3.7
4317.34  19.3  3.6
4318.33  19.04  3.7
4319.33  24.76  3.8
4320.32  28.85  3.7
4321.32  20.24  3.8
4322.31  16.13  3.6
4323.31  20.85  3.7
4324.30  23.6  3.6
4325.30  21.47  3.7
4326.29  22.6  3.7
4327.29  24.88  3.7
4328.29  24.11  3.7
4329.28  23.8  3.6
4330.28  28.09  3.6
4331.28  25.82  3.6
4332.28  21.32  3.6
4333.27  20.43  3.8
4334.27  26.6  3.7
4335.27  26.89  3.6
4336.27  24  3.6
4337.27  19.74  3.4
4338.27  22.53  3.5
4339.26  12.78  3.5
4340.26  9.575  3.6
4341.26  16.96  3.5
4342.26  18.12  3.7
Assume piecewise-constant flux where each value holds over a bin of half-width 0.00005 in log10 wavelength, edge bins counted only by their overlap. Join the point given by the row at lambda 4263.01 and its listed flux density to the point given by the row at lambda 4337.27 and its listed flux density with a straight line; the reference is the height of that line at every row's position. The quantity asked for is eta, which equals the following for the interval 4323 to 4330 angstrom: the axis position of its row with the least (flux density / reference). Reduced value 4323.31 angstrom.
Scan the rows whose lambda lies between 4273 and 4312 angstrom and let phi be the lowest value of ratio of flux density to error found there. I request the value 3.8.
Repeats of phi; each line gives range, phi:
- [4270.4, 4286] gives 3.5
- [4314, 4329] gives 4.5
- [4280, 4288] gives 4.8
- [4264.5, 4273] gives 3.5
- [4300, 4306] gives 4.5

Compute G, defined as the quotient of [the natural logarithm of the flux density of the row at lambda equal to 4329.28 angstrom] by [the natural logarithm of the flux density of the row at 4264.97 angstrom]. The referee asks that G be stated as 1.13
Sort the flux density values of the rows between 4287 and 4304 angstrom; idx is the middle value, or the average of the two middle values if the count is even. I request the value 22.7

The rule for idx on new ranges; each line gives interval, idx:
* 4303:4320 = 21.5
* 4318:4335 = 23.6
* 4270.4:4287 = 22.8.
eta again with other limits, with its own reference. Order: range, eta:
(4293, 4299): 4298.49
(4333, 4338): 4337.27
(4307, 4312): 4308.40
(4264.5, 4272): 4271.85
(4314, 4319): 4318.33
